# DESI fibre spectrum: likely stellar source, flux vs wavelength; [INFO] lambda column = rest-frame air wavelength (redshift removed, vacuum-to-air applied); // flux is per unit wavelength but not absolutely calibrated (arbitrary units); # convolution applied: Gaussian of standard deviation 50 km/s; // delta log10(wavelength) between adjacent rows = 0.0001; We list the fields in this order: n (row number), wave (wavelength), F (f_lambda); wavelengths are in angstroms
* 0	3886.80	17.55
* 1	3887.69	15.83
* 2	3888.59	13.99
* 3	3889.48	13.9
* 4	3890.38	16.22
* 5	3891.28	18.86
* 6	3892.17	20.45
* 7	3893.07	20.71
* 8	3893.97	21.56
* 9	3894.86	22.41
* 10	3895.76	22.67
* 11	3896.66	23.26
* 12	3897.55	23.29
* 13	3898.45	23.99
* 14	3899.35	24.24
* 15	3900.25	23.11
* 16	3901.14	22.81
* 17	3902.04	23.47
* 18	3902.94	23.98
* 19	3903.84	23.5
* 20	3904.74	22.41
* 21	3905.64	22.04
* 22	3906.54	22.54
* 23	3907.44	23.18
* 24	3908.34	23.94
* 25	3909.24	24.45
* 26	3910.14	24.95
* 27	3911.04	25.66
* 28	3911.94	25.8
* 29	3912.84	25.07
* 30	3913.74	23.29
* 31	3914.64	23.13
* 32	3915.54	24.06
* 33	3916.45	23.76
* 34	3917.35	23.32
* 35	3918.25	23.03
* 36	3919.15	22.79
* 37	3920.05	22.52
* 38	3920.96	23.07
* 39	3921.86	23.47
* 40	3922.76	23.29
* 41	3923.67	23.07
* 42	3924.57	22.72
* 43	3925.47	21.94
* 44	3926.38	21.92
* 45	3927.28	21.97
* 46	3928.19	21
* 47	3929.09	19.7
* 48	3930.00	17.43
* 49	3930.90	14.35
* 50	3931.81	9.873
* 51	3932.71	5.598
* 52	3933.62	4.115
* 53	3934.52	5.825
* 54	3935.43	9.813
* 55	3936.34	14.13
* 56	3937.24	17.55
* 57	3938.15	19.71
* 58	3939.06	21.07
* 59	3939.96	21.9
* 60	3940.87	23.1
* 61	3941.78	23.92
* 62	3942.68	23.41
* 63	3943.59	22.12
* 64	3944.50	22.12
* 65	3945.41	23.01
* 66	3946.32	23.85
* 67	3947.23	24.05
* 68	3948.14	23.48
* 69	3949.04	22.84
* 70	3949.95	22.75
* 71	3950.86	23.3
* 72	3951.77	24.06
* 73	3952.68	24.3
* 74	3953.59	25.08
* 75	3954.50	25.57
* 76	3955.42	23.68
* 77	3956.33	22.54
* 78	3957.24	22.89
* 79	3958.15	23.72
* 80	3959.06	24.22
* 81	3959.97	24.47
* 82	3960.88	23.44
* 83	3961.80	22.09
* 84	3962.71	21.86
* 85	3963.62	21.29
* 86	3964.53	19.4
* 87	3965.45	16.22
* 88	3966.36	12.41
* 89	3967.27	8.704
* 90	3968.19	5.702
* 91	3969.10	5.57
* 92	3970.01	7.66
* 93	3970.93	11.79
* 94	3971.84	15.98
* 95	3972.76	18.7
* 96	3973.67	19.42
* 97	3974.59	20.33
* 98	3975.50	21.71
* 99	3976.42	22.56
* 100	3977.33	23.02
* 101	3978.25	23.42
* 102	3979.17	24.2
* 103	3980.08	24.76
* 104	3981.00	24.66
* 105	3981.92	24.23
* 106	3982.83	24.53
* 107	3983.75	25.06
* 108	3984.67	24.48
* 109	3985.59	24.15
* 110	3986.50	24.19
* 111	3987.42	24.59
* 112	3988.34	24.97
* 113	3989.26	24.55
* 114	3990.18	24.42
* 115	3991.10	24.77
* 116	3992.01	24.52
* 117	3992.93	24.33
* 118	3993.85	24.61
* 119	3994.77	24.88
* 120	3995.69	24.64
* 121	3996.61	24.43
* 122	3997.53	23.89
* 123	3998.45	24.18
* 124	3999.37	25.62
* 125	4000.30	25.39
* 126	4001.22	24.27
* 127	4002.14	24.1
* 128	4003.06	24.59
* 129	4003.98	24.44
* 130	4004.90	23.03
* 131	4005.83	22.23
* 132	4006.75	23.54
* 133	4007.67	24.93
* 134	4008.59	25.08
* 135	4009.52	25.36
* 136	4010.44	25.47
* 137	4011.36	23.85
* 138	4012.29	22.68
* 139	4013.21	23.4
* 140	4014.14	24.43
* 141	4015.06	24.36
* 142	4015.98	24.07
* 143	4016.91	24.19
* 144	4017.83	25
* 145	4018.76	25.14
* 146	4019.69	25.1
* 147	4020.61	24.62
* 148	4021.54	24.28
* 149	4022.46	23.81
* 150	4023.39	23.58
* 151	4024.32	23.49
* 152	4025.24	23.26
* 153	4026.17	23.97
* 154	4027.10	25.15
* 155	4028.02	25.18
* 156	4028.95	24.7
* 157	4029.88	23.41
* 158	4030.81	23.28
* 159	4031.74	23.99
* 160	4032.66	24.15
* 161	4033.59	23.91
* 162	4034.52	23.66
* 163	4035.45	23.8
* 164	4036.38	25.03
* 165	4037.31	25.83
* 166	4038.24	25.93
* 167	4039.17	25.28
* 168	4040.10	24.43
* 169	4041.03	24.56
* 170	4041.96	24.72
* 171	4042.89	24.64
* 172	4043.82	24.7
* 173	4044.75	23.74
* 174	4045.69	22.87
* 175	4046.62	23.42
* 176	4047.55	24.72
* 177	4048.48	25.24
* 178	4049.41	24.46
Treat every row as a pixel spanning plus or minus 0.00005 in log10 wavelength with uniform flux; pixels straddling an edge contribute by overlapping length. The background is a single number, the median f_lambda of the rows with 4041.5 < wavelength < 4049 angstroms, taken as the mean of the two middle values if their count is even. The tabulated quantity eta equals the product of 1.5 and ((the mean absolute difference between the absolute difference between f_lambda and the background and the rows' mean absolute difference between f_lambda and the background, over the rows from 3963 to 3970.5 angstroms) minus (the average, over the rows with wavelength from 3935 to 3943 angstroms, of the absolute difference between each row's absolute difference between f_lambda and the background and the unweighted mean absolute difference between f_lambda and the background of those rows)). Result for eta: 2.2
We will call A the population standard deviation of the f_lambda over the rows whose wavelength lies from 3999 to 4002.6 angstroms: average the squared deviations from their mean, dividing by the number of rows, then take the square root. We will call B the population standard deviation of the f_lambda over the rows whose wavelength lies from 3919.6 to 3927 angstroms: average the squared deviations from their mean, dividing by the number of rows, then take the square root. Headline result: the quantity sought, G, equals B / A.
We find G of 0.8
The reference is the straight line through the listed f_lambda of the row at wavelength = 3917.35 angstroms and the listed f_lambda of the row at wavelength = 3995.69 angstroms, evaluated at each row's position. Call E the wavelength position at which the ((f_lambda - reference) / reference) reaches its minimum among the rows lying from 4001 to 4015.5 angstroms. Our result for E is 4005.83 angstroms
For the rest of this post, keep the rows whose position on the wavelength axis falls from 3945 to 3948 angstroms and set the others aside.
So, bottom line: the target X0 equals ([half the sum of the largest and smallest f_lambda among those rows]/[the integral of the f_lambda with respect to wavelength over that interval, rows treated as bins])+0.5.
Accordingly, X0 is 0.83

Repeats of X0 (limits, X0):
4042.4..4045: 0.88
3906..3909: 0.83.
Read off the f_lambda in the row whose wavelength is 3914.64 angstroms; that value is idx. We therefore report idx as 23.13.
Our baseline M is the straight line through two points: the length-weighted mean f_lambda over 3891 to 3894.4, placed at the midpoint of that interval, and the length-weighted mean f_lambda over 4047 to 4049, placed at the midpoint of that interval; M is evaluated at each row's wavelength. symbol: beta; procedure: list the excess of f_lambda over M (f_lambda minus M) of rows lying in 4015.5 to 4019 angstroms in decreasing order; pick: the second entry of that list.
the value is 0.9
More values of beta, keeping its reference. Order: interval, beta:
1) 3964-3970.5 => -6.4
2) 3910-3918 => 4.7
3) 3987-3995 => 1.5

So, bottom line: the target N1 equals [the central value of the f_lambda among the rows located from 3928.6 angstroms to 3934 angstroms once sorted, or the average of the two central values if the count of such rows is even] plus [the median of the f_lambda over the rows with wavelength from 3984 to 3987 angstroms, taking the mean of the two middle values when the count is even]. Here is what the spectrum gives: 36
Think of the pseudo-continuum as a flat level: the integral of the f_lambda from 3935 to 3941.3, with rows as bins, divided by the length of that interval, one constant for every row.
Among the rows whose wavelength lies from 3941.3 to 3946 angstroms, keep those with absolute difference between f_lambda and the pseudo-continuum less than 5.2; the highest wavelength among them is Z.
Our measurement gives 3945.41 angstroms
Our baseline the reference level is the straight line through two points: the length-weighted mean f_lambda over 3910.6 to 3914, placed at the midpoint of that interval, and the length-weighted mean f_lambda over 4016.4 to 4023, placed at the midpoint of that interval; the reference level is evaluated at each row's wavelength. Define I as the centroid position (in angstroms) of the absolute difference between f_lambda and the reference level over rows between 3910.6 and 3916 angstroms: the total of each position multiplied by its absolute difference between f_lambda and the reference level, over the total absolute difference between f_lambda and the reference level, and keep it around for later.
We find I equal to 3913.8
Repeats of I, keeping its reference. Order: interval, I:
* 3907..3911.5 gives 3908.5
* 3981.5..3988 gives 3984.6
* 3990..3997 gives 3993.2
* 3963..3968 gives 3966.1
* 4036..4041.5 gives 4038.0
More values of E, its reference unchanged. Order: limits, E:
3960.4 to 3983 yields 3969.10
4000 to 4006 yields 4005.83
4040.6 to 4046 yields 4045.69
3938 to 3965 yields 3964.53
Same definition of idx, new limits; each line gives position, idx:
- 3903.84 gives 23.5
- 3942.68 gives 23.41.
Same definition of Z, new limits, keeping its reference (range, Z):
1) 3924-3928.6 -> 3928.19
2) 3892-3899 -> 3897.55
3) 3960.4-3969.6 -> 3965.45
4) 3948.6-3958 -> 3957.24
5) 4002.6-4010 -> 4005.83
